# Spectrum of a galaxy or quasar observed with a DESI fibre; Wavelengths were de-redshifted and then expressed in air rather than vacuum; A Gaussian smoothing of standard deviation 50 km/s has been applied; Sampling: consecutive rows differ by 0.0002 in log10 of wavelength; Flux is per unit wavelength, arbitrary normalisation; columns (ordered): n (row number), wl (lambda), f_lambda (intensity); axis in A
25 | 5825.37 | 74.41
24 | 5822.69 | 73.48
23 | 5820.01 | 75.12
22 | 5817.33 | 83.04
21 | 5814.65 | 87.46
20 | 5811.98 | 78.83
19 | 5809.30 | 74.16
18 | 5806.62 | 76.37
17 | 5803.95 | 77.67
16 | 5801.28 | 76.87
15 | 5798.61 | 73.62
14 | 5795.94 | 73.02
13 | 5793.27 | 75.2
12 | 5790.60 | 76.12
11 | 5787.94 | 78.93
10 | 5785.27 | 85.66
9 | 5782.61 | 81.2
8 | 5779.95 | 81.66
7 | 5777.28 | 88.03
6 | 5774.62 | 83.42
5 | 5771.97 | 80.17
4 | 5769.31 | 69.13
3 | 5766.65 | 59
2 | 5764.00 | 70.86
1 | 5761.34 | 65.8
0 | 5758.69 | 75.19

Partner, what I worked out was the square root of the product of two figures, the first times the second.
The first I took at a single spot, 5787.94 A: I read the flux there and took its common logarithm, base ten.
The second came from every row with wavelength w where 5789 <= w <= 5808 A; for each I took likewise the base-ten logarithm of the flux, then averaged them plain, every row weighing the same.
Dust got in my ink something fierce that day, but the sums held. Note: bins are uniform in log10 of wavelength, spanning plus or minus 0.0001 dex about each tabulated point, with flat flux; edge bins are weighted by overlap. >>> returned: 1.89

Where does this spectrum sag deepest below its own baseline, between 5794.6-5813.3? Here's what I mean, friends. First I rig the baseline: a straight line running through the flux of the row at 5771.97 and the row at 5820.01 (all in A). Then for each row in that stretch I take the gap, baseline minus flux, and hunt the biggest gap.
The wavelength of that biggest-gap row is 5795.94 A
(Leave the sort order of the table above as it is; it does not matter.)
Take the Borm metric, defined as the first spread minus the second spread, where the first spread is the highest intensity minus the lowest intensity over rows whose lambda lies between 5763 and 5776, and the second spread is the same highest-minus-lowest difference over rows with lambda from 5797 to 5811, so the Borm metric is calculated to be 20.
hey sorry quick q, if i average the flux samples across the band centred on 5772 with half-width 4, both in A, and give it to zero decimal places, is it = 78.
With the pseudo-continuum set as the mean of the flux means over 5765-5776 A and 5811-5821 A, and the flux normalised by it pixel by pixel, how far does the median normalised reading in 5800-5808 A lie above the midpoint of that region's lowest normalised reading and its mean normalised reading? 0.003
